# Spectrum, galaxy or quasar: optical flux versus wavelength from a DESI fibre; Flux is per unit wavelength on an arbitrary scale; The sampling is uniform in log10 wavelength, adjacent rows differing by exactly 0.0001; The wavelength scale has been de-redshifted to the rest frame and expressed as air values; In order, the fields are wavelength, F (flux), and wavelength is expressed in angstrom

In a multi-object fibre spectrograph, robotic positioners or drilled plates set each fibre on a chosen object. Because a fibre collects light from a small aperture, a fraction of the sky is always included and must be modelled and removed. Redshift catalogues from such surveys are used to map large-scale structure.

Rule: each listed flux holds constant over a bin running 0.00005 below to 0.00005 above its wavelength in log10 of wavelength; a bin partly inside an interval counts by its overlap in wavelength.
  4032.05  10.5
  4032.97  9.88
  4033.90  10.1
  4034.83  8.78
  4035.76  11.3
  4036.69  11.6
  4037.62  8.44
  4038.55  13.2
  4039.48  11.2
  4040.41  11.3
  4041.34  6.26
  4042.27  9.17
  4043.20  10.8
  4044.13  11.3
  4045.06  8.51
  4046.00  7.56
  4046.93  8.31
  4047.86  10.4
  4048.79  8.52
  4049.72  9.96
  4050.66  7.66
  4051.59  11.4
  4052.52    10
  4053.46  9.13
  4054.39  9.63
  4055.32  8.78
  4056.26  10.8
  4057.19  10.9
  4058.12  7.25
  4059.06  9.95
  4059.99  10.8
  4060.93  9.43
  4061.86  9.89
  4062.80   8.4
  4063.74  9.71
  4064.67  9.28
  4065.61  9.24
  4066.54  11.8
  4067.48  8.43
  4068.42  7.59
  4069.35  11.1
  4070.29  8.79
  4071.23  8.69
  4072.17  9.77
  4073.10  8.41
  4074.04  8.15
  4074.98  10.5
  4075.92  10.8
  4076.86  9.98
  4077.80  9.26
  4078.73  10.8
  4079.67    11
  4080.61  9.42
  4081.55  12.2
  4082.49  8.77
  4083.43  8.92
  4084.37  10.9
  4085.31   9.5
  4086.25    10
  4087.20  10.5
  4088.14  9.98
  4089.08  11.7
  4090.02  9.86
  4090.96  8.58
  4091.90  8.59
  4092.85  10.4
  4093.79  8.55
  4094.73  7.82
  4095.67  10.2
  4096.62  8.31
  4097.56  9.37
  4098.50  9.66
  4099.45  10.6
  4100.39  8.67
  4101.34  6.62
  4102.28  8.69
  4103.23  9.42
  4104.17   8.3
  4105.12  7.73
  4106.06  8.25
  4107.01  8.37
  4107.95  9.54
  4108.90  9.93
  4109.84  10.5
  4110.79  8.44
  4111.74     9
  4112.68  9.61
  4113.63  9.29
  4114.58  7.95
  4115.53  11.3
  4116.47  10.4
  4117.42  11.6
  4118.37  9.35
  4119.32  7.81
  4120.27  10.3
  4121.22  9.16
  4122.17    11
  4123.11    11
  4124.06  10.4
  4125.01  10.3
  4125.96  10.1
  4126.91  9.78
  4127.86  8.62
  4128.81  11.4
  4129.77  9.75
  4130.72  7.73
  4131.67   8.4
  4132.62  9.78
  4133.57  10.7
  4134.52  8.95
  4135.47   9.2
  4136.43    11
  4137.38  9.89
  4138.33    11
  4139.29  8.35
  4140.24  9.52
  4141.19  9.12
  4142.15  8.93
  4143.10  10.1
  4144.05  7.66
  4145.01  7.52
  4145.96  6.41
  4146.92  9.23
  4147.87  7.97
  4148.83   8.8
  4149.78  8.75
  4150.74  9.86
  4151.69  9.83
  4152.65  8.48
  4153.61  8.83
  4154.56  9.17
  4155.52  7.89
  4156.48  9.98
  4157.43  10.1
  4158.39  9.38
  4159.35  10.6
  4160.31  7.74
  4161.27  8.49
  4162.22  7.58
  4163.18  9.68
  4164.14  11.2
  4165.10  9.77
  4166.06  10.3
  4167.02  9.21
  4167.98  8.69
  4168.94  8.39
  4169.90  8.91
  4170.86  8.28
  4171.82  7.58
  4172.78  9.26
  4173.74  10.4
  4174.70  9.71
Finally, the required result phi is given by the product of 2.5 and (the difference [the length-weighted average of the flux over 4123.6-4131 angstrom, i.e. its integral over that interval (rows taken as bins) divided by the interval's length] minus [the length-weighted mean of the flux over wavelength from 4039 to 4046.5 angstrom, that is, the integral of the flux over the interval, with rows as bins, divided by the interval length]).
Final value 0.7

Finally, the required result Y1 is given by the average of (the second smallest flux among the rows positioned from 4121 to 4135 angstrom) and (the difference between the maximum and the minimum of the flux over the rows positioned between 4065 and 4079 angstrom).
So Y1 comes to 6.3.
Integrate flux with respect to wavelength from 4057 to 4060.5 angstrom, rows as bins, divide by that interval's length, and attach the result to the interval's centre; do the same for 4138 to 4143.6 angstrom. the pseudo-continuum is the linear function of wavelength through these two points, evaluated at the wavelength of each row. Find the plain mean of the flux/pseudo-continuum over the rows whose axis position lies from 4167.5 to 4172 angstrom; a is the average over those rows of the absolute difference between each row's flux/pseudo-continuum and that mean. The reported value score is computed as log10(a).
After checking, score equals -1.43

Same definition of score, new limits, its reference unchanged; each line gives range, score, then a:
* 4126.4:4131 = -0.97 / 0.108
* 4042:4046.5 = -0.88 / 0.131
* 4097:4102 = -0.95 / 0.112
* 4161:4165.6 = -0.95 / 0.112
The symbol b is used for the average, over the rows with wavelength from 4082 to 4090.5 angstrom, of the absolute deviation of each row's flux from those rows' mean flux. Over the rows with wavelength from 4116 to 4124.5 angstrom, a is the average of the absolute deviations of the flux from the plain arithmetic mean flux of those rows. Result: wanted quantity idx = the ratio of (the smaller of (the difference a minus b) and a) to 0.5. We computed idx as 0.4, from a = 0.89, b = 0.68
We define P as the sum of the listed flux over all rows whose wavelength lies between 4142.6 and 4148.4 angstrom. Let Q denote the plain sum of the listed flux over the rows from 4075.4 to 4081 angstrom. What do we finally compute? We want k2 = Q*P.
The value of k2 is 2995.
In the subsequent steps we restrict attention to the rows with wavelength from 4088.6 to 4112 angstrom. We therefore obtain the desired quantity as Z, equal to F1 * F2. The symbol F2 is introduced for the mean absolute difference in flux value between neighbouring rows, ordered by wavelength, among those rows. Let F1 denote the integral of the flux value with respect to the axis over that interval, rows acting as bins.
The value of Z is 247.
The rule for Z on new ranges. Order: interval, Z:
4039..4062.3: 380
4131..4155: 234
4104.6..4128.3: 234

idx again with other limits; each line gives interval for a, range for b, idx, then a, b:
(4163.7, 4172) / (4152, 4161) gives 0.1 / 0.86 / 0.80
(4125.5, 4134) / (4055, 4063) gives -0.2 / 0.89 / 0.99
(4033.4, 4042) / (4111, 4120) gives 1.3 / 1.64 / 1.01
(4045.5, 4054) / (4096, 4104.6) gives 0.6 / 1.09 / 0.81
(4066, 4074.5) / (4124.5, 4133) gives 0.5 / 1.13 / 0.86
